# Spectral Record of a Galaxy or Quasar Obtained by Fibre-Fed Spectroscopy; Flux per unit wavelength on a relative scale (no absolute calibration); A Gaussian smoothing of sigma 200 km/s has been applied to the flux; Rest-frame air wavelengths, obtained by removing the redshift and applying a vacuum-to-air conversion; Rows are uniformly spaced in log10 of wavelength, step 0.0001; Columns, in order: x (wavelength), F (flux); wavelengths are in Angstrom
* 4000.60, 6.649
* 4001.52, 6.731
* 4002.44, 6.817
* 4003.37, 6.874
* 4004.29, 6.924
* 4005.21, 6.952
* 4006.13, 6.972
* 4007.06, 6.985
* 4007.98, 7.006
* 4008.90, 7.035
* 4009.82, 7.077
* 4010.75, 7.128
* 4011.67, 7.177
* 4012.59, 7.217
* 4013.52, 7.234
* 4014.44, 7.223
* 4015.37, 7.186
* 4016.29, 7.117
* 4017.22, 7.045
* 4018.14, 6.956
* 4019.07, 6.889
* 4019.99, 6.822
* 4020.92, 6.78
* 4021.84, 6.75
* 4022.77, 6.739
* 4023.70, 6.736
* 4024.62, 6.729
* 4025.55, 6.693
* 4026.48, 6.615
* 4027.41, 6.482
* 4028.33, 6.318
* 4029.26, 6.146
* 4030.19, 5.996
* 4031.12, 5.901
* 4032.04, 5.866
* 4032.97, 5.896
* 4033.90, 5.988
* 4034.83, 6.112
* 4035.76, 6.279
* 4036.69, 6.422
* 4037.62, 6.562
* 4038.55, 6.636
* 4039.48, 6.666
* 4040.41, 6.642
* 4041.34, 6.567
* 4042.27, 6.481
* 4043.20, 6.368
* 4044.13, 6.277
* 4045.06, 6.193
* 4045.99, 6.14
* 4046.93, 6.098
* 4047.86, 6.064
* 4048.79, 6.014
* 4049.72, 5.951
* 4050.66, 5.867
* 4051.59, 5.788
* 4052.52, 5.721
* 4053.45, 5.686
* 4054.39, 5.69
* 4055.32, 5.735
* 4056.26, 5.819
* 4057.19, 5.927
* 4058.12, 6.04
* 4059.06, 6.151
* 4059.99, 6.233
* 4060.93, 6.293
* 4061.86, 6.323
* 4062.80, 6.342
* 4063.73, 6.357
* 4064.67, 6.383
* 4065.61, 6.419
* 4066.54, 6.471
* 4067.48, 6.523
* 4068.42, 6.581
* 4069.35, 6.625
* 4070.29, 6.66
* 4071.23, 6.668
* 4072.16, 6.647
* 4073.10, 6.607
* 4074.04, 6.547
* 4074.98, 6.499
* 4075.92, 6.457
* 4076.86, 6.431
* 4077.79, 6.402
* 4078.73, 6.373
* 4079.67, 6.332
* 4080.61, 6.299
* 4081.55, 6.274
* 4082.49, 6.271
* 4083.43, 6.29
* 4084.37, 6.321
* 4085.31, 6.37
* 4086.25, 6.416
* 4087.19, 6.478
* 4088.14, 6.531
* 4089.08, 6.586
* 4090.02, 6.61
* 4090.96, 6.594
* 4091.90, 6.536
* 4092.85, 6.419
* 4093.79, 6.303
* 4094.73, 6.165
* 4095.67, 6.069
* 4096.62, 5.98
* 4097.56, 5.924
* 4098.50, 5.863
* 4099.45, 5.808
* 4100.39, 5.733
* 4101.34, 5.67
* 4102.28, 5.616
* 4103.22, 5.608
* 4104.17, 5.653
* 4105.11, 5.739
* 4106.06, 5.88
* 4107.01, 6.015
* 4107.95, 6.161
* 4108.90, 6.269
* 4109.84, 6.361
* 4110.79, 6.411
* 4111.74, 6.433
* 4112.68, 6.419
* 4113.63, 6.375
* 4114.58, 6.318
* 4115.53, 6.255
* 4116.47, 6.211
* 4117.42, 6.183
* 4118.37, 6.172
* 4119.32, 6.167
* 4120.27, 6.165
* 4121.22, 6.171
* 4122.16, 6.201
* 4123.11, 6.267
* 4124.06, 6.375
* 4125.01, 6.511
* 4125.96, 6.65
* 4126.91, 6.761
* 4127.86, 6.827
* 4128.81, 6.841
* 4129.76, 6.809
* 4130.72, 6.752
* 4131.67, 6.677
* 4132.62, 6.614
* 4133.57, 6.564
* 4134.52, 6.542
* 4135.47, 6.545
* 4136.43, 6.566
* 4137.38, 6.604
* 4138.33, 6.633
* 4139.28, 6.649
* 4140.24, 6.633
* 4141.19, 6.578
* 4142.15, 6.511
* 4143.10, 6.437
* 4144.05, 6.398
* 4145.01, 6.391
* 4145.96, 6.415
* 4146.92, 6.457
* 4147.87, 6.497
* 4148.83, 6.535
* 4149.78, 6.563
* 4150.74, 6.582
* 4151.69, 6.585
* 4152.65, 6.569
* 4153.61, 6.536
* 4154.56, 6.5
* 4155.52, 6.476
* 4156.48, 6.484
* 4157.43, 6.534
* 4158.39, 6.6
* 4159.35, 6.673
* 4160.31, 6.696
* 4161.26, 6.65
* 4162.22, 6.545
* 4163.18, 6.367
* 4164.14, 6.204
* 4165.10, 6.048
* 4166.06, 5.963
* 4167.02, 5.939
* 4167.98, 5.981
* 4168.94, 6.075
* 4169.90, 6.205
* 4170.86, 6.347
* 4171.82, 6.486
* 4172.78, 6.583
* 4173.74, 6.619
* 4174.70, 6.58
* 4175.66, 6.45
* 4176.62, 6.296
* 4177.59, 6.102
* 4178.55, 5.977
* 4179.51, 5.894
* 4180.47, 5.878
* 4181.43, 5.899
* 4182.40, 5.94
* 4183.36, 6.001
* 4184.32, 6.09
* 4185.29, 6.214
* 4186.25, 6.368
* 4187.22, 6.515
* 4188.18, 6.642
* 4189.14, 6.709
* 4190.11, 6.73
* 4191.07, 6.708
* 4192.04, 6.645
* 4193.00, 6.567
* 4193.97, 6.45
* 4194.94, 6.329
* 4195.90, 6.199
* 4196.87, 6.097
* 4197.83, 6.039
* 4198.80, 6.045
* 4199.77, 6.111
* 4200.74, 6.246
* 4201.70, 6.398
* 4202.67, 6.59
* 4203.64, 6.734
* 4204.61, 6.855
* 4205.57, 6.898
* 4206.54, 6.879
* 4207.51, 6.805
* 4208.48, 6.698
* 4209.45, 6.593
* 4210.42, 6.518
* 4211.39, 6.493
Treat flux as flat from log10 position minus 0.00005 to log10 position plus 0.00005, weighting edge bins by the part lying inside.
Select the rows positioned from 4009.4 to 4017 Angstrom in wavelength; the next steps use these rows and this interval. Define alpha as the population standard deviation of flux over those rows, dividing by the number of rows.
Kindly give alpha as 0.05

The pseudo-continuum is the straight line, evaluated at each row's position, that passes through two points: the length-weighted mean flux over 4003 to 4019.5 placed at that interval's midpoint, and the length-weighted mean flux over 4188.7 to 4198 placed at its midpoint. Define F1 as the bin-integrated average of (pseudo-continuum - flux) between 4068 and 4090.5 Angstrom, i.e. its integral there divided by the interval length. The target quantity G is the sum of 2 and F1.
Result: 2.4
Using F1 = 0.4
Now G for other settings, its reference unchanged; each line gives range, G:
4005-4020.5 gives 2.0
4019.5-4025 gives 2.3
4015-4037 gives 2.5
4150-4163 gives 2.0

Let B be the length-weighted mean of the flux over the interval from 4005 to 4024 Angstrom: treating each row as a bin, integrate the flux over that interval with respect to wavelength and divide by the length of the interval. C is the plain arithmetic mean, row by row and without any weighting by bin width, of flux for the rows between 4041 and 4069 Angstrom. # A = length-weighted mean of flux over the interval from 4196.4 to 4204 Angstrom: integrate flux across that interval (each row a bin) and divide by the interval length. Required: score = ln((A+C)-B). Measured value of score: 1.69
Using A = 6.28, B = 7.00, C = 6.2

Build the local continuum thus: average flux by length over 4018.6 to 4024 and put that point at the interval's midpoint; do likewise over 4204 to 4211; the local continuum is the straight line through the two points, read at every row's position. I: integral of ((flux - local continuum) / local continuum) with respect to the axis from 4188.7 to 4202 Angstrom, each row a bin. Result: -0.7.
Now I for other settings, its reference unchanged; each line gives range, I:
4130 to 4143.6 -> -0.3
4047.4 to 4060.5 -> -1.7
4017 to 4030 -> -0.2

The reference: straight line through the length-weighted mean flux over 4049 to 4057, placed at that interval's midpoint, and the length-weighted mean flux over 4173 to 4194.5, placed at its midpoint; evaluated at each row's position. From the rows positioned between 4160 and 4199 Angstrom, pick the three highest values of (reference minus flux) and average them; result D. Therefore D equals 0.4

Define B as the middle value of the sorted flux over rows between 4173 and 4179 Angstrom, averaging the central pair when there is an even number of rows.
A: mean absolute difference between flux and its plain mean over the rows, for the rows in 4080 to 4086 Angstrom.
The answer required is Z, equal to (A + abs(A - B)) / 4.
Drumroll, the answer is 1.59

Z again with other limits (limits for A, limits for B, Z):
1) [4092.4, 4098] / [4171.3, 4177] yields 1.63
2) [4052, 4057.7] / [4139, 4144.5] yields 1.64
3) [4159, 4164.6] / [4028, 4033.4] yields 1.49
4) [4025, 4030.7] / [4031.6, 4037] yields 1.51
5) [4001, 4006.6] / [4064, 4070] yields 1.62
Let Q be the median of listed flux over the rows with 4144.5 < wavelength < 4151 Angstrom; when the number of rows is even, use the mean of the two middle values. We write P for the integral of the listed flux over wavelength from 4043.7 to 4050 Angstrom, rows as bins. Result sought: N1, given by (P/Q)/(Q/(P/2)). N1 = 18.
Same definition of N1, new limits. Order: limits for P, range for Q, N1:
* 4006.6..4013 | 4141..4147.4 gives 25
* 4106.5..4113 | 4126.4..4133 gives 18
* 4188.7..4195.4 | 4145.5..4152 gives 23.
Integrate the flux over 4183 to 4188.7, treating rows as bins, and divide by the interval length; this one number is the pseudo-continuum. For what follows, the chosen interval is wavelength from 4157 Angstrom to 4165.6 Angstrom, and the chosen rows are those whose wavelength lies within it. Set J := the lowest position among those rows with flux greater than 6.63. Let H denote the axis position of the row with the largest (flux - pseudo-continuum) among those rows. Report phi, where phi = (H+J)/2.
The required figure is 4159.8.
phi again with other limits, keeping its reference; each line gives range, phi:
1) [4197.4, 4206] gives 4204.6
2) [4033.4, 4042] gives 4039.0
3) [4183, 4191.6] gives 4189.1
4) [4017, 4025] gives 4017.2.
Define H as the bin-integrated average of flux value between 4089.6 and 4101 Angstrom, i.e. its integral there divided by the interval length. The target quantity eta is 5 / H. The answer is 0.812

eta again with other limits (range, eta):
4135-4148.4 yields 0.767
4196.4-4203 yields 0.805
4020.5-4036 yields 0.787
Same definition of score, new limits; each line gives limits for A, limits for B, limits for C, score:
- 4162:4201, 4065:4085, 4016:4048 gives 1.83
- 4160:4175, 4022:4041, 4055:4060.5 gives 1.78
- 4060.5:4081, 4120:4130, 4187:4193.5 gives 1.89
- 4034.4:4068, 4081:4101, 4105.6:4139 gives 1.85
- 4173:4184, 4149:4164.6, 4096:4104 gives 1.69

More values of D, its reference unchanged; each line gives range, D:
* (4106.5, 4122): -0.1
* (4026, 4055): 0.1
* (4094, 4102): 0.3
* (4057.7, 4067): -0.3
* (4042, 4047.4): -0.4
